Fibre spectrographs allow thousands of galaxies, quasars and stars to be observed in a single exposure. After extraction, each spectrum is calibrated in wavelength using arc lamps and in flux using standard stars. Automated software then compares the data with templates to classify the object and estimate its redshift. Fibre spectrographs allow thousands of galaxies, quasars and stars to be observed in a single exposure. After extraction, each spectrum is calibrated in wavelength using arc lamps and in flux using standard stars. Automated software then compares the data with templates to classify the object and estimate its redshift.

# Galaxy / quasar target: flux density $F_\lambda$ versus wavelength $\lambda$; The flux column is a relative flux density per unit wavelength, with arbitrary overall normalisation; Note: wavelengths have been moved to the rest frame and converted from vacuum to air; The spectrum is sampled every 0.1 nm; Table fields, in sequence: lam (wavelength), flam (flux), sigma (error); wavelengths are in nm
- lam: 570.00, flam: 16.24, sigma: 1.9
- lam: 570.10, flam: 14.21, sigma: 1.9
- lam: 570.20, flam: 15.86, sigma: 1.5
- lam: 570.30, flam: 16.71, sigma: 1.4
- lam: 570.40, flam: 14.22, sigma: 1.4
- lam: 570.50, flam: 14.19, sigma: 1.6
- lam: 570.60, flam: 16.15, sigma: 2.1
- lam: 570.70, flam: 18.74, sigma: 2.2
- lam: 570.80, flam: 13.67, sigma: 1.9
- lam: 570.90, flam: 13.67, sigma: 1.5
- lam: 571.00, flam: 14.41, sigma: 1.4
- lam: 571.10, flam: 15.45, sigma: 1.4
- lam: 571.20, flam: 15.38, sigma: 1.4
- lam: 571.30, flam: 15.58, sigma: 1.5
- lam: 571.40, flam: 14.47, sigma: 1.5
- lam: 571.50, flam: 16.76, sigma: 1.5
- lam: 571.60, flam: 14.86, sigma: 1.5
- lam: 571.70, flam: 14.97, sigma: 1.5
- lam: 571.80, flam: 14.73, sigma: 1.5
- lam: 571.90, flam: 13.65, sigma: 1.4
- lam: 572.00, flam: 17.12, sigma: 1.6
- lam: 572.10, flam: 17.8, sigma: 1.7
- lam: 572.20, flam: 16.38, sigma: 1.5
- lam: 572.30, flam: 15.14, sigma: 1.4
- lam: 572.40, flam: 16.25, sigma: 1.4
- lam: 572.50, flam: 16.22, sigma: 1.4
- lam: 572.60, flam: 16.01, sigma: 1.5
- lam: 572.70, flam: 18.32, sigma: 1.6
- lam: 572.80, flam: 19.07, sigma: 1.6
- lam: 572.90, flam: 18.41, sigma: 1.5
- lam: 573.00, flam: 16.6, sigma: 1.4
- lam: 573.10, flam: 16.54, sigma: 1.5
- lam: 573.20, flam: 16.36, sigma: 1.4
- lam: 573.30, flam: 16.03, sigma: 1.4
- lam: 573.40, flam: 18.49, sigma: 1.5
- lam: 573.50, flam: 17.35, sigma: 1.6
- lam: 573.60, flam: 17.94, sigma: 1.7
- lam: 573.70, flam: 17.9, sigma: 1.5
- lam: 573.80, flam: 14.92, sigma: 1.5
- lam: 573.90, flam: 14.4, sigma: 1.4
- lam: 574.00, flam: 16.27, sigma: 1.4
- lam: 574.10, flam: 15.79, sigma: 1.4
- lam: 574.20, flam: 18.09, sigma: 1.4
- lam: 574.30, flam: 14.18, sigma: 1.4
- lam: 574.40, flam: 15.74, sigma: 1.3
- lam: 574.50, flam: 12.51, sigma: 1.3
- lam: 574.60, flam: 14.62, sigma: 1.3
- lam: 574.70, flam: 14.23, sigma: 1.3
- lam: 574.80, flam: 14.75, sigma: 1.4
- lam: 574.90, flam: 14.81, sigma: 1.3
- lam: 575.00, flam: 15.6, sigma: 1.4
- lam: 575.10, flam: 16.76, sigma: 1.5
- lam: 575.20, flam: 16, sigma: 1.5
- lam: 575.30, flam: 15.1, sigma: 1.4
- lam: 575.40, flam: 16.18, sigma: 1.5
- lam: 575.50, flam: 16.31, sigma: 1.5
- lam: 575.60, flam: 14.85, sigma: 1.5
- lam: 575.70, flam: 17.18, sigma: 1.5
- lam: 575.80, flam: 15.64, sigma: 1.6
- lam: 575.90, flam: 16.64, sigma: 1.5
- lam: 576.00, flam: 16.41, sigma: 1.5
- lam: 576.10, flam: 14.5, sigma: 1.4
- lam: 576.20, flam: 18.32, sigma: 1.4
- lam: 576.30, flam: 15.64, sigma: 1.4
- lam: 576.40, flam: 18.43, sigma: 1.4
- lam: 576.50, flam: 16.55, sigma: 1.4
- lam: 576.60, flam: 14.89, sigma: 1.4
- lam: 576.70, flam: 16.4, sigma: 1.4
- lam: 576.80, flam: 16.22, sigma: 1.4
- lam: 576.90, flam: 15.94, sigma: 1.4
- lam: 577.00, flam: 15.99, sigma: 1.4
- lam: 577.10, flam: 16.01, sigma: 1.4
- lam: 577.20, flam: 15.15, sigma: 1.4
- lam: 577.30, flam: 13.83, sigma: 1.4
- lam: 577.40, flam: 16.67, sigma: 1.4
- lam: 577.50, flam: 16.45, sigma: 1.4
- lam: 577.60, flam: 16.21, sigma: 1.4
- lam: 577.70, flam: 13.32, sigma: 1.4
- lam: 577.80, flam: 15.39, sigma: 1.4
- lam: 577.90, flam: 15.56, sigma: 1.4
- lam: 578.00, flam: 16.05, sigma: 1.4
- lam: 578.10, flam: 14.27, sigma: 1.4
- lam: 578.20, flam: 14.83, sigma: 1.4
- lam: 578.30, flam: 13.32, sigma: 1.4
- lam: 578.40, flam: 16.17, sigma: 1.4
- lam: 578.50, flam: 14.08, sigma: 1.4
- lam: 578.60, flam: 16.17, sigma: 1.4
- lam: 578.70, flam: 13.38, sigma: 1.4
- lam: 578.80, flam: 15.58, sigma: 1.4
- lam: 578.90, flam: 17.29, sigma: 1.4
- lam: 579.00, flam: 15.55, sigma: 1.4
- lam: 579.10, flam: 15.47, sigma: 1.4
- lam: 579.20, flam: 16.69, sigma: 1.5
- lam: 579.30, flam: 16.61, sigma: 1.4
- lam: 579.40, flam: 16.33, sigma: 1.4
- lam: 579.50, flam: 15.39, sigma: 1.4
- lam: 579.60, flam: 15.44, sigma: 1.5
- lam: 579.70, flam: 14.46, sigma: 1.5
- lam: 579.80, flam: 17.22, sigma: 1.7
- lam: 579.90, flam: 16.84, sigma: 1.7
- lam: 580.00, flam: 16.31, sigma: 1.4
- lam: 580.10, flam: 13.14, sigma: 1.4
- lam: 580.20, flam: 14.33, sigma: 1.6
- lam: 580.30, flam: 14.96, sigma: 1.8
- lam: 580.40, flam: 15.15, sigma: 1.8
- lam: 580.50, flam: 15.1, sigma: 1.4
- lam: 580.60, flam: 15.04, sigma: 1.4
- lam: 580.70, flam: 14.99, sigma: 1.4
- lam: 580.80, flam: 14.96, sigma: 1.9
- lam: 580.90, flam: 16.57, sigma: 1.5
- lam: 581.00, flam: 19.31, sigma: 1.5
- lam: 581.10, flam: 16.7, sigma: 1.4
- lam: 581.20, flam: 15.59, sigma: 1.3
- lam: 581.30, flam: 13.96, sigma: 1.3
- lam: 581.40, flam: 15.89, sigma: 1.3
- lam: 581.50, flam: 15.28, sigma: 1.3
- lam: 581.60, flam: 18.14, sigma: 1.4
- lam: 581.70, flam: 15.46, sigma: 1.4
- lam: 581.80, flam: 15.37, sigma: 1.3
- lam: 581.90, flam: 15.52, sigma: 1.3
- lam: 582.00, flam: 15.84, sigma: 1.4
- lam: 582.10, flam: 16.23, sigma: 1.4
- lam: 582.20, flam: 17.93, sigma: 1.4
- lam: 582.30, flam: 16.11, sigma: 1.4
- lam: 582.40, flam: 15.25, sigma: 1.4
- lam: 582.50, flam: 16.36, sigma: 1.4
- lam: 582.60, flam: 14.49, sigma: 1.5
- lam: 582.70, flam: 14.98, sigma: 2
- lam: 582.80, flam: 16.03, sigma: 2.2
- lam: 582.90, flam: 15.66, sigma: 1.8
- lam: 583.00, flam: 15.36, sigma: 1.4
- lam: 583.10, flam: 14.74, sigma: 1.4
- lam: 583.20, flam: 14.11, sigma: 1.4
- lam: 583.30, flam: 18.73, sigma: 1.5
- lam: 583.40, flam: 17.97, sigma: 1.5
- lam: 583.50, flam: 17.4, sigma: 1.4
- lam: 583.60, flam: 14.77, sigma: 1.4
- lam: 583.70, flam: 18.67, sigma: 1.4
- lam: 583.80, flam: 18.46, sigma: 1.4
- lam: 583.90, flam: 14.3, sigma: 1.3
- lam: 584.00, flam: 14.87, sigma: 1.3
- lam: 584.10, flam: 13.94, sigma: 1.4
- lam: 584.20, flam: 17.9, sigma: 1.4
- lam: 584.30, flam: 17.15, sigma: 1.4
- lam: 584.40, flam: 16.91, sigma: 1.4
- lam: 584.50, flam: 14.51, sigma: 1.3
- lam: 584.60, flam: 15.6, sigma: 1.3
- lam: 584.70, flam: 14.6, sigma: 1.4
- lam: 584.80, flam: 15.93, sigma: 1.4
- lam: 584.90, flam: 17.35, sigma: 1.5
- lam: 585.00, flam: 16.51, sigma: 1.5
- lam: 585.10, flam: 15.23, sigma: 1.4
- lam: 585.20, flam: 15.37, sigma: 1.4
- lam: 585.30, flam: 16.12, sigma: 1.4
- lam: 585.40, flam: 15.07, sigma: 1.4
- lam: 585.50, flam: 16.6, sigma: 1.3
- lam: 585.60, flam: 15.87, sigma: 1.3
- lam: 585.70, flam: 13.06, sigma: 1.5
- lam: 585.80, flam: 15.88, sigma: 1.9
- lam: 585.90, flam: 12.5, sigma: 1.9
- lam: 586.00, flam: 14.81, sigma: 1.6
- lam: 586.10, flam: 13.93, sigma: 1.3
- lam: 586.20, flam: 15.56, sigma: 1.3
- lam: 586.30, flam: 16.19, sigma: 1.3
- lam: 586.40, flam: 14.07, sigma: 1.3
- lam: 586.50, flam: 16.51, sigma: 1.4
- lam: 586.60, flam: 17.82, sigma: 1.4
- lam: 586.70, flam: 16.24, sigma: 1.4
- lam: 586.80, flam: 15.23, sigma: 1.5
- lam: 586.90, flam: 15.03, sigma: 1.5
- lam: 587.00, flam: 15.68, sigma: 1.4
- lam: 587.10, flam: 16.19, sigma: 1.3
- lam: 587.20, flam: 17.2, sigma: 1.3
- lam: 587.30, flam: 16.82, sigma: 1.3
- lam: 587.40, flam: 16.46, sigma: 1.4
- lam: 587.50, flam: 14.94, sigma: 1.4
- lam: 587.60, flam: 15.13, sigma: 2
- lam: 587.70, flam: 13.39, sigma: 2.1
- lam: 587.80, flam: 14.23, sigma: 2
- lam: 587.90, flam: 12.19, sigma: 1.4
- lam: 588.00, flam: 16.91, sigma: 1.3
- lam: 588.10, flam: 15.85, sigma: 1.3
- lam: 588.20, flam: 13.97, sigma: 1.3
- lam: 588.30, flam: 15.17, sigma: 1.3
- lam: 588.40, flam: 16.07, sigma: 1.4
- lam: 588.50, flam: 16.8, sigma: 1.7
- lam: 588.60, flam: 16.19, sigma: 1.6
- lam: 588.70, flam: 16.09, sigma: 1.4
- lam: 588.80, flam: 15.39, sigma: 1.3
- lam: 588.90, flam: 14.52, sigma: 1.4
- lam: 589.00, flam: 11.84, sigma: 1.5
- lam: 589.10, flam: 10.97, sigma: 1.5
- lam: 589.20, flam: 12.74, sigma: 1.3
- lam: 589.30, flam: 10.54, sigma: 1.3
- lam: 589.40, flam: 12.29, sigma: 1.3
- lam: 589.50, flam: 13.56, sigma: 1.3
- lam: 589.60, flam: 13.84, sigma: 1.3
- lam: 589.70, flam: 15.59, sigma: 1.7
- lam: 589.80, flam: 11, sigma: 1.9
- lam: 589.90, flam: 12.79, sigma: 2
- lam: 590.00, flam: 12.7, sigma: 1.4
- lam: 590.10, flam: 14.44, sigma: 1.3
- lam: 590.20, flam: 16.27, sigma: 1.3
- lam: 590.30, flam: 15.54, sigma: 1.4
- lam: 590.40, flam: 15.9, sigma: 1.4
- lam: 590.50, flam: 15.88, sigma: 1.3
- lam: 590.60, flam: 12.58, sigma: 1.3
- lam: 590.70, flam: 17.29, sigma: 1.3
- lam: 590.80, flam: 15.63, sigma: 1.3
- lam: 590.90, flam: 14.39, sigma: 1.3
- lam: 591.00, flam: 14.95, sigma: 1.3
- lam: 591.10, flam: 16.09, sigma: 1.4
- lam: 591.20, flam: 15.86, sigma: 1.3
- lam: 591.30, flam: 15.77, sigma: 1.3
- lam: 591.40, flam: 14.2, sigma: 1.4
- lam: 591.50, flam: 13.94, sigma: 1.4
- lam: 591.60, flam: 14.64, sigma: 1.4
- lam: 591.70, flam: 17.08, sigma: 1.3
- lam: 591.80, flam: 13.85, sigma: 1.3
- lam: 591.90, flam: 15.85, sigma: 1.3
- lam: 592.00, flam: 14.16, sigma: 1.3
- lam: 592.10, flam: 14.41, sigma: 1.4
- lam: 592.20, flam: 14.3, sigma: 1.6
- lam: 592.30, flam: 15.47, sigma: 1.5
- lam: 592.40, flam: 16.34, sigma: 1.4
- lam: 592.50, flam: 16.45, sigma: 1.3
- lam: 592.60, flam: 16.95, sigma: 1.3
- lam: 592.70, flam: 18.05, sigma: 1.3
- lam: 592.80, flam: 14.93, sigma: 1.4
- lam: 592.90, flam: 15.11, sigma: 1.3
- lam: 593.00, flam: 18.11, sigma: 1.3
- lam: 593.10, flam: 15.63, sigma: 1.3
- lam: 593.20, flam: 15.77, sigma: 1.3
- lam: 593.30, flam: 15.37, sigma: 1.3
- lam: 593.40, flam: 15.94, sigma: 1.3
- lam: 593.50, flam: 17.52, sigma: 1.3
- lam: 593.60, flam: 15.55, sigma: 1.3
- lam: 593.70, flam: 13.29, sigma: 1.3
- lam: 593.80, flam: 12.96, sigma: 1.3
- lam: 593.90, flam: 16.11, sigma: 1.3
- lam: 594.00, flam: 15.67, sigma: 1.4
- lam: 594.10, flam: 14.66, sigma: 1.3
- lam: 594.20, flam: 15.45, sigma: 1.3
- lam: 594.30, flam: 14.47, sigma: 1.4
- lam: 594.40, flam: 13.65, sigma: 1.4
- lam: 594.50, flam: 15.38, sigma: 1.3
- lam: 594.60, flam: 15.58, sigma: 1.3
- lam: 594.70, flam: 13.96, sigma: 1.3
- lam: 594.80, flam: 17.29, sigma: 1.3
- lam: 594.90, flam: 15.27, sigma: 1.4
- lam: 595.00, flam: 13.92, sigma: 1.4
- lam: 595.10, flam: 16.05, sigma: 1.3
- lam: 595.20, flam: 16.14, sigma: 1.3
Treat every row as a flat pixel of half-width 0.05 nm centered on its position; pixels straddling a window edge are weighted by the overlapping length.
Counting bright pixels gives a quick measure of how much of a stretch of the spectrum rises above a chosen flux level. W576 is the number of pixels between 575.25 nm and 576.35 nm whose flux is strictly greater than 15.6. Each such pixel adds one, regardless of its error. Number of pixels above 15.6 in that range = 8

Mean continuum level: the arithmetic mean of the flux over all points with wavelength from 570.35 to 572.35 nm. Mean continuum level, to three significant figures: 15.4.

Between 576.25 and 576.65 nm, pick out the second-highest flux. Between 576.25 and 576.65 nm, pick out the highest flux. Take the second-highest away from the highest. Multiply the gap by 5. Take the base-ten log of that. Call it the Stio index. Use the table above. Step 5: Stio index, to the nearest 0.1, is 1.0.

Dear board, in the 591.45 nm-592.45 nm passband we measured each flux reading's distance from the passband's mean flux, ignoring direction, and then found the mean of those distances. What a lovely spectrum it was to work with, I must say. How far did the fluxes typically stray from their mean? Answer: 0.94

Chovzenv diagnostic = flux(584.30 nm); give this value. 17.15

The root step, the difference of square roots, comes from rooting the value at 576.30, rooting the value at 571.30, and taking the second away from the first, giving 0.0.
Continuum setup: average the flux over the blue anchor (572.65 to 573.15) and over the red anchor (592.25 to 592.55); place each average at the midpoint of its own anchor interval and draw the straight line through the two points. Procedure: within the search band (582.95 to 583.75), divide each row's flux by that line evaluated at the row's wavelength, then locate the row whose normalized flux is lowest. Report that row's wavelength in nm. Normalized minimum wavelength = 583.20 nm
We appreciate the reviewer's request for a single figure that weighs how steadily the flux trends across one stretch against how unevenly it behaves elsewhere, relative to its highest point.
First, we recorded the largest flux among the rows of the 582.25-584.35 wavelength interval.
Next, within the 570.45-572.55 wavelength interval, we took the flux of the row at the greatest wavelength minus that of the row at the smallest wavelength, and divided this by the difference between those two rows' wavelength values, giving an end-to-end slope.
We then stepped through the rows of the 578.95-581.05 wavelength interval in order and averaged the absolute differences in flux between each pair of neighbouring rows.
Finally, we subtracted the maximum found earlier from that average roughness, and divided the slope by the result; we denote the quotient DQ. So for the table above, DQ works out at -0.06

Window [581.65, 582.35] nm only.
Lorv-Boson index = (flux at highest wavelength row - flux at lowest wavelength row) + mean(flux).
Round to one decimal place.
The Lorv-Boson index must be 16.7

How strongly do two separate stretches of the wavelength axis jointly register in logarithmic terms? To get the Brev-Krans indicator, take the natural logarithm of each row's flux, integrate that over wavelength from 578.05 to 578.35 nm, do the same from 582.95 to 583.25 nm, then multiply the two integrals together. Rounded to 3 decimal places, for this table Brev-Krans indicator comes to 0.641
